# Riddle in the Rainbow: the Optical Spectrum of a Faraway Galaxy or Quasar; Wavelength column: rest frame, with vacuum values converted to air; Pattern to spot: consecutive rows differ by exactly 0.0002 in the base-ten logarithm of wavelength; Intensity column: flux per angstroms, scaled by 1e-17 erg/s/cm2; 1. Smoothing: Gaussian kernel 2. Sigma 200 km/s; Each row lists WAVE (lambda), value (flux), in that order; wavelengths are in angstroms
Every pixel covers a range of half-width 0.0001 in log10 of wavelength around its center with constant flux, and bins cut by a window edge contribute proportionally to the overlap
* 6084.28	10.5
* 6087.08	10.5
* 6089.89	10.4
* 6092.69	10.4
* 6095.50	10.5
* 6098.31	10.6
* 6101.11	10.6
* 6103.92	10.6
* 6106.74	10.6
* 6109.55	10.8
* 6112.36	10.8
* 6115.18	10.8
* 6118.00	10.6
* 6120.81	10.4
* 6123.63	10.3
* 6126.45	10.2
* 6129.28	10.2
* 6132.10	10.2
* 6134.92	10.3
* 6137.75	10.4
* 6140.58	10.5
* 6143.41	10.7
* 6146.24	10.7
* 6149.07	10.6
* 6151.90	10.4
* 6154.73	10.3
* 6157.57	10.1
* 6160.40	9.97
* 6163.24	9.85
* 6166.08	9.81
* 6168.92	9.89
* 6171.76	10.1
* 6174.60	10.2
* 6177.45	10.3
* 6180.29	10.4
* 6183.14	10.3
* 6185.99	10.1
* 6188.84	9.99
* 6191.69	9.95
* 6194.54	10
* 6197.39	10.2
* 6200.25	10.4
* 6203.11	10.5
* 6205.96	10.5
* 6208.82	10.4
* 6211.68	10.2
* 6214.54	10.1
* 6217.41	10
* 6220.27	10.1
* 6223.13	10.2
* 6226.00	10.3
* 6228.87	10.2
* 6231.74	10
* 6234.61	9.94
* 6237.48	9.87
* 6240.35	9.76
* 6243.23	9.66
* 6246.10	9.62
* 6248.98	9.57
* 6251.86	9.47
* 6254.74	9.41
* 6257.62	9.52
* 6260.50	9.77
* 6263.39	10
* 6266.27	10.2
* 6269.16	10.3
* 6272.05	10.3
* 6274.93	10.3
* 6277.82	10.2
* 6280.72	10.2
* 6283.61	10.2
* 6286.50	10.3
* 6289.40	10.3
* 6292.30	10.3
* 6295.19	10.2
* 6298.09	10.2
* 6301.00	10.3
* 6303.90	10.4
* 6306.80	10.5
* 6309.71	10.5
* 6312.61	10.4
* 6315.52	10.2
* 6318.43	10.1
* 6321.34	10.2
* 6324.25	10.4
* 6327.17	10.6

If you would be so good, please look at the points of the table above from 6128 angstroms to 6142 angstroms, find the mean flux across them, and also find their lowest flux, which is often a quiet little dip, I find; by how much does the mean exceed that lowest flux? 0.12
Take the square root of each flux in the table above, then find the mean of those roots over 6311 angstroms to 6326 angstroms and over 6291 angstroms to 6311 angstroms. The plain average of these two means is 3.21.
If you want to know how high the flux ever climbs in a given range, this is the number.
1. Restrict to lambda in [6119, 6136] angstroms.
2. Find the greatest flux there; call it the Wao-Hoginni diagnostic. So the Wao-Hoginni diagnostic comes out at 10.4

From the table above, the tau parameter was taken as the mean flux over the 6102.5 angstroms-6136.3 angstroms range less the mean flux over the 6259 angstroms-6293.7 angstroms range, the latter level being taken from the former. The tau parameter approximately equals 0.29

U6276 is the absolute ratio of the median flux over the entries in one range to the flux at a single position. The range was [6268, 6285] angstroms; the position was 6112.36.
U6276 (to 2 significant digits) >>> 0.95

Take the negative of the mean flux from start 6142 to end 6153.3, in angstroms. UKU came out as -10.6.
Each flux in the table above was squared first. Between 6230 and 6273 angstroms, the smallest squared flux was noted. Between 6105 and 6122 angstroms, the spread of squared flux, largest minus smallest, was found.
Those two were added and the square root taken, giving 9.9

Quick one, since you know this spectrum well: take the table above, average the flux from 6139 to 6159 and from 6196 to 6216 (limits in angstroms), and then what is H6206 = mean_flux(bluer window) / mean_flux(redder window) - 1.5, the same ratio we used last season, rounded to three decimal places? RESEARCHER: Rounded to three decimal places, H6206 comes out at -0.486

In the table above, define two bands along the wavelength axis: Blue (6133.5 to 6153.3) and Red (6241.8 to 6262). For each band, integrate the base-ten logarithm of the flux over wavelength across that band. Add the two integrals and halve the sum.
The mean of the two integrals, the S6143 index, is 20.0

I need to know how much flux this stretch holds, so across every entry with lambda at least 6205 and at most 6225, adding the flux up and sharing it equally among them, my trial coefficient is 10.2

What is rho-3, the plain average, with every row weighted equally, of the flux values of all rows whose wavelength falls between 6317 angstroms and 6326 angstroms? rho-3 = 10.2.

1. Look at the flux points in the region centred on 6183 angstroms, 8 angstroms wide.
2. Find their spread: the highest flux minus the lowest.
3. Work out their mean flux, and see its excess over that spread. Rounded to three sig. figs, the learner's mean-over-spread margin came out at 9.97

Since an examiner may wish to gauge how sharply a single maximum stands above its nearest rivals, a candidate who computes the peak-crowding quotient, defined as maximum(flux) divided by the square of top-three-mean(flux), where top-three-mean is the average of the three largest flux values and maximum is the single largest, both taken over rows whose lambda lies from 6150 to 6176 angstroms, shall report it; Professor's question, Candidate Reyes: 0.098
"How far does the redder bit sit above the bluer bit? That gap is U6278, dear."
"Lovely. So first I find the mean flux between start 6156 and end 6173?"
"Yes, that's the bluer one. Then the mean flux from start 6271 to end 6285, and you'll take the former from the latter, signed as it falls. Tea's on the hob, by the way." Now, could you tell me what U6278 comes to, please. 0.29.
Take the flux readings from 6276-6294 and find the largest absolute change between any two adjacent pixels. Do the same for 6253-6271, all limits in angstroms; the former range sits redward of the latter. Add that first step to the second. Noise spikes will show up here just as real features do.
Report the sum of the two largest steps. 0.35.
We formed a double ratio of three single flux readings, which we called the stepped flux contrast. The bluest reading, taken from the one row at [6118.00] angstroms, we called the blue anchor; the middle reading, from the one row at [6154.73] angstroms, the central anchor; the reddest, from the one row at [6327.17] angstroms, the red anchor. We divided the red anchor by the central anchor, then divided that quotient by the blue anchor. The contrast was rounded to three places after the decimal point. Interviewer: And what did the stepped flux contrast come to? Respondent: 0.097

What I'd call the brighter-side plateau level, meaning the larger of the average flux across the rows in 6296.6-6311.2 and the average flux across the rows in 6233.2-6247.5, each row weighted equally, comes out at 10.38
